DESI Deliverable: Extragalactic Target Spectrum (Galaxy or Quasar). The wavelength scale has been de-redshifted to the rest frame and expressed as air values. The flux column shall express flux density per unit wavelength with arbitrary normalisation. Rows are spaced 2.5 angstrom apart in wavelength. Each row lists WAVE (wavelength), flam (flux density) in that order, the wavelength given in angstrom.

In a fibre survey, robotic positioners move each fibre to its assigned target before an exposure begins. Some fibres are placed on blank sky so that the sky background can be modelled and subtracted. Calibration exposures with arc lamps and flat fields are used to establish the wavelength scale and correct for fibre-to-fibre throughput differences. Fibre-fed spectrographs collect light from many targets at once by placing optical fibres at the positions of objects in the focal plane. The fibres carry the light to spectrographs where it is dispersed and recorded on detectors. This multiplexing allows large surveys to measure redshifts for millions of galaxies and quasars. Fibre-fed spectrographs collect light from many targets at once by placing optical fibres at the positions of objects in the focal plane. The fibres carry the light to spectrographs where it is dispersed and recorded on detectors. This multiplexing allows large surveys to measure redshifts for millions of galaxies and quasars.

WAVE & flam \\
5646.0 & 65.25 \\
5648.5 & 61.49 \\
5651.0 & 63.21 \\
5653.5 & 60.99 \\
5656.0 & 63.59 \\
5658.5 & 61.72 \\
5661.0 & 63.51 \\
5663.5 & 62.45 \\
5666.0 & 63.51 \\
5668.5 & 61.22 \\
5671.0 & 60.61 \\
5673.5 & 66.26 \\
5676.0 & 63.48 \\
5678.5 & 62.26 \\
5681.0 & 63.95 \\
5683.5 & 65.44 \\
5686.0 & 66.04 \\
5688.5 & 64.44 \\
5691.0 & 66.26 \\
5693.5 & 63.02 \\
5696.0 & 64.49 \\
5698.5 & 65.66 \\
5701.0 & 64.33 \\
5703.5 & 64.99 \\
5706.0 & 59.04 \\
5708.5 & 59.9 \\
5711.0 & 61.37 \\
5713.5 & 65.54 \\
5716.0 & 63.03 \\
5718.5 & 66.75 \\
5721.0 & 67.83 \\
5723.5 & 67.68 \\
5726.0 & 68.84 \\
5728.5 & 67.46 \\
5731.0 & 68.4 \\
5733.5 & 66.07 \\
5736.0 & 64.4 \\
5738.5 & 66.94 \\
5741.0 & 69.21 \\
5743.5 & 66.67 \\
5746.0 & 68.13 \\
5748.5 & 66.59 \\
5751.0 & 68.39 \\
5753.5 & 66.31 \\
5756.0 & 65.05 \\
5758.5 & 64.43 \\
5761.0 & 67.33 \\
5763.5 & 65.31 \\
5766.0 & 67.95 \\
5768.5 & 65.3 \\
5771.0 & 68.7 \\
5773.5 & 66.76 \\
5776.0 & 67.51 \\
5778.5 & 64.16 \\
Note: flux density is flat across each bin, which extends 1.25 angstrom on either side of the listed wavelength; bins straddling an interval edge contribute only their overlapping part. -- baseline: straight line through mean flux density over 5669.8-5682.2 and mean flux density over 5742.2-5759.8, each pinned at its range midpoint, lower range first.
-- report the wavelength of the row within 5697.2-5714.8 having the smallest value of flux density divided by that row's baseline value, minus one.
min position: 5706.0 angstrom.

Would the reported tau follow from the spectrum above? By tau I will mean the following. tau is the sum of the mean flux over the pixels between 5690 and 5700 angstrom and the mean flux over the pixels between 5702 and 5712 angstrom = 126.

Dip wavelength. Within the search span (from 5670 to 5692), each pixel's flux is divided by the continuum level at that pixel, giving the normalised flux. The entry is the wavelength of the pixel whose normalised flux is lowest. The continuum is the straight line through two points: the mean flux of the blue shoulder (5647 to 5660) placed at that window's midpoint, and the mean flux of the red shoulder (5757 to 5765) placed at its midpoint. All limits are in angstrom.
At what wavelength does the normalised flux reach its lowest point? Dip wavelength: 5671.0 angstrom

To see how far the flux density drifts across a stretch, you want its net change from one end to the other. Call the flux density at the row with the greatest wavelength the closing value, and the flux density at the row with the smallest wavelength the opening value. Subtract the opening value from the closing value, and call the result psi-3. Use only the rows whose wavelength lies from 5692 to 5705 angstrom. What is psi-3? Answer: 2.0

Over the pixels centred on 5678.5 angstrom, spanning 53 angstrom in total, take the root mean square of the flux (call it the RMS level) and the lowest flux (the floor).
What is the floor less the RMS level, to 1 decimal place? -3.1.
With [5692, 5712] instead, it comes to -3.9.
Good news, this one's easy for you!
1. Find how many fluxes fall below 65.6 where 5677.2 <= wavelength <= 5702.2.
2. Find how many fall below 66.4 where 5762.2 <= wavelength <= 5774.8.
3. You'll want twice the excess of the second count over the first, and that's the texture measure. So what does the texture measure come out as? -10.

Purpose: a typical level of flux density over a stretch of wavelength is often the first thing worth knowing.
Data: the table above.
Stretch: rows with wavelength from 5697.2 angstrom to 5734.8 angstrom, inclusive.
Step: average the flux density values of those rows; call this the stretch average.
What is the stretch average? 65.1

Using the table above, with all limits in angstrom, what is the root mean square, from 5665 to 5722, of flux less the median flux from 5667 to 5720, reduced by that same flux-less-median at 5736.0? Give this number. 2.2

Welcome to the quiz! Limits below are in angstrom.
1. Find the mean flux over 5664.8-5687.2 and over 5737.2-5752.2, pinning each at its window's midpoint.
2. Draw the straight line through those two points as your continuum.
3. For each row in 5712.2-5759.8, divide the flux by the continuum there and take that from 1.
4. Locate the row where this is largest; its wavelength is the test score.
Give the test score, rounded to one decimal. 5758.5 angstrom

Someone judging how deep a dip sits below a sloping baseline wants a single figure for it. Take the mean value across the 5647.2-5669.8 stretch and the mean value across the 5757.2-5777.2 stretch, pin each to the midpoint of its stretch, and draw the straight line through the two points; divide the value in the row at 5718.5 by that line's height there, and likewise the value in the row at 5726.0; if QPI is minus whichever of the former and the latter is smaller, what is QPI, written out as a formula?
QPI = -1.03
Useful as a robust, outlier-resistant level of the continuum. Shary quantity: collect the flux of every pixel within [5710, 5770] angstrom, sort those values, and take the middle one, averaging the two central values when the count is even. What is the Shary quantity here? 66.7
